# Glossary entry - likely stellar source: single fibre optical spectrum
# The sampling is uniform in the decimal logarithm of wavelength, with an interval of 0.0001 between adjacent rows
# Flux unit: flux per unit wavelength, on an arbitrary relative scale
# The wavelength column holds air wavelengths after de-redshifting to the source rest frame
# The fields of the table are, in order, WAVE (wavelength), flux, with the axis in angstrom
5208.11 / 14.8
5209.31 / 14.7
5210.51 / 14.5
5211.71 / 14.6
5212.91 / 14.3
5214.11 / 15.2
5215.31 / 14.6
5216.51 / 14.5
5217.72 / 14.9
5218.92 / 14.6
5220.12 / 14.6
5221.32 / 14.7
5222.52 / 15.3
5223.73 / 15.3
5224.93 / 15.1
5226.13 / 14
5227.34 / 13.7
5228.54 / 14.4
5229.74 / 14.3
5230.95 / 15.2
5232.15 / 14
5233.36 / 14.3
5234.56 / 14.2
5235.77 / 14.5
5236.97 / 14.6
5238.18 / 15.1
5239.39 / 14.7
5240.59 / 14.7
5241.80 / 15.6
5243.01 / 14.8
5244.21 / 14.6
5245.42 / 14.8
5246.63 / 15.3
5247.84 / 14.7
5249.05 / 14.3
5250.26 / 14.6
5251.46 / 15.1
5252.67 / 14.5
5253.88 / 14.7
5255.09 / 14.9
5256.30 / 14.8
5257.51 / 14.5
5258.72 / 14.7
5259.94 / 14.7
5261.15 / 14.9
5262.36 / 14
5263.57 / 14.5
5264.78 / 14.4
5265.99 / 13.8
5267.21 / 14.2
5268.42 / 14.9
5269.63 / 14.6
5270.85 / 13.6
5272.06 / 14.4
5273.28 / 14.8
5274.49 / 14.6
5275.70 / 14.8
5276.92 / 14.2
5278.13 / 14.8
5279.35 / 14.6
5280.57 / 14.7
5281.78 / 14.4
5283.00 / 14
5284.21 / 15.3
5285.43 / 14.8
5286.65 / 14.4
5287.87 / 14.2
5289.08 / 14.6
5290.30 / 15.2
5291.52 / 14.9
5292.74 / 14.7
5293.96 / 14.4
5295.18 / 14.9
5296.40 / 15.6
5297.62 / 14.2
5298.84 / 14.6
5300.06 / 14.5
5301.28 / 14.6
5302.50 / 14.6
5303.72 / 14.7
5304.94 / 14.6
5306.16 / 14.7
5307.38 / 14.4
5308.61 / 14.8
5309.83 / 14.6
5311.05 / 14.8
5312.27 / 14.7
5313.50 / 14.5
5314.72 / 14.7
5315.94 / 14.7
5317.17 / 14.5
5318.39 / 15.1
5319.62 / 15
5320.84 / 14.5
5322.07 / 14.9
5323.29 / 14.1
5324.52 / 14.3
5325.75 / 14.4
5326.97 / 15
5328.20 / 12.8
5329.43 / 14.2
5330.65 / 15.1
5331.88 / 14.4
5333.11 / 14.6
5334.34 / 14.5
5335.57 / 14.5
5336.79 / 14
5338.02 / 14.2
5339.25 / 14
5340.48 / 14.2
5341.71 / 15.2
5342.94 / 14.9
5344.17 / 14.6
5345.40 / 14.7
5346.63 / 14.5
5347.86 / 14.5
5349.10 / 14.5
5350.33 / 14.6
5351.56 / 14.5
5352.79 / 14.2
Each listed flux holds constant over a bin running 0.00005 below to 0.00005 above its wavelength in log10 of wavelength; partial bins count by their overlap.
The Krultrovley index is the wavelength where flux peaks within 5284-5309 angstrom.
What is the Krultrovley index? 5296.40 angstrom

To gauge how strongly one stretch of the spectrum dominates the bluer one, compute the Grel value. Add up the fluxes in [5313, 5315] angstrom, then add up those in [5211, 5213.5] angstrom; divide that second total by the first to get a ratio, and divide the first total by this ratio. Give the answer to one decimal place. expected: 29.5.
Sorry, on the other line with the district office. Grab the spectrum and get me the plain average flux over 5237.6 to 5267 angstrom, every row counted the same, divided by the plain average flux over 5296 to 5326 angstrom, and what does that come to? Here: 1.00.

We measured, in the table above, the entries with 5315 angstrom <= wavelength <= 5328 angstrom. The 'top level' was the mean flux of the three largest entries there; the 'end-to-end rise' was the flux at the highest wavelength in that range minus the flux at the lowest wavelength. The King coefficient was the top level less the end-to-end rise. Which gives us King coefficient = 14.7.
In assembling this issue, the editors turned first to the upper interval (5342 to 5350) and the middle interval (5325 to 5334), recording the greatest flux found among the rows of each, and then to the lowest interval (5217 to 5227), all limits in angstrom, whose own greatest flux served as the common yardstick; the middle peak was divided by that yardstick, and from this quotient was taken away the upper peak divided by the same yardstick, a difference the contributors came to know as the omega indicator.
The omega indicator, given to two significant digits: 0.013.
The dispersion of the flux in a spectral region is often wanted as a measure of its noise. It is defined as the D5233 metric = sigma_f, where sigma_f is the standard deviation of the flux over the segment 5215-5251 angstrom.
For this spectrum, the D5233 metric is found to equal 0.43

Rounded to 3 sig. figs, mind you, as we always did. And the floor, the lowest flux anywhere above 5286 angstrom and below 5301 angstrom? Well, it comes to 14.2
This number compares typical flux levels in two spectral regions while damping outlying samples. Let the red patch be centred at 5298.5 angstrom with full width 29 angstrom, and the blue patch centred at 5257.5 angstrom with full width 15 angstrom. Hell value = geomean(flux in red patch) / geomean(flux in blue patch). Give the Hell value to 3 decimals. 1.004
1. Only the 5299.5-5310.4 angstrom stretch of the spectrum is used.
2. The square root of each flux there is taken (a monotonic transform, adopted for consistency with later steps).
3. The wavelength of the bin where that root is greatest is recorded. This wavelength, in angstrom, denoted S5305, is 5308.61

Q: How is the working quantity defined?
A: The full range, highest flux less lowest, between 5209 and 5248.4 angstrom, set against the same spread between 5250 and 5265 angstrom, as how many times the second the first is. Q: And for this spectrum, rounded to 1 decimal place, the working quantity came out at 1.7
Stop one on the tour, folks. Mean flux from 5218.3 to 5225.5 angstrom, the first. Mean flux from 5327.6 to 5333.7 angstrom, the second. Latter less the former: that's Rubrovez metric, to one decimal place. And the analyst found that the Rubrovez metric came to -0.7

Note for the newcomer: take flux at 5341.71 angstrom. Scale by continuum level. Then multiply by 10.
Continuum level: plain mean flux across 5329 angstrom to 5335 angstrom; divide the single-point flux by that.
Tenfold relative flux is 10.4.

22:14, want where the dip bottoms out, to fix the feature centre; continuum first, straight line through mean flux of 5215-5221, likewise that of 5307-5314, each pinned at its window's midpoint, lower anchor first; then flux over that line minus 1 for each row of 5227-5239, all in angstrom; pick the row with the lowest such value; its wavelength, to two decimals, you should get 5227.34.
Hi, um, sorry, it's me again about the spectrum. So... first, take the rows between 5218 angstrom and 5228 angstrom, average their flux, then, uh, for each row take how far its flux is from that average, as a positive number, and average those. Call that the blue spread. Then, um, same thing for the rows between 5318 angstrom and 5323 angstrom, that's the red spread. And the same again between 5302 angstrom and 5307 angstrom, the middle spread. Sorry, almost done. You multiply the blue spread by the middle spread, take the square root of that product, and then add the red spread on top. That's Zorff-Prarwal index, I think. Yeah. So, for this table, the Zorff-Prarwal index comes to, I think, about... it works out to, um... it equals 0.34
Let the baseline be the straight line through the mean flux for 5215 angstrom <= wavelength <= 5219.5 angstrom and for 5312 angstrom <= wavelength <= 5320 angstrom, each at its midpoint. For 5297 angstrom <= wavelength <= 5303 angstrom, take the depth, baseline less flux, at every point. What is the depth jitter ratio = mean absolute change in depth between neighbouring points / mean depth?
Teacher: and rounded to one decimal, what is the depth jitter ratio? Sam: 0.7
